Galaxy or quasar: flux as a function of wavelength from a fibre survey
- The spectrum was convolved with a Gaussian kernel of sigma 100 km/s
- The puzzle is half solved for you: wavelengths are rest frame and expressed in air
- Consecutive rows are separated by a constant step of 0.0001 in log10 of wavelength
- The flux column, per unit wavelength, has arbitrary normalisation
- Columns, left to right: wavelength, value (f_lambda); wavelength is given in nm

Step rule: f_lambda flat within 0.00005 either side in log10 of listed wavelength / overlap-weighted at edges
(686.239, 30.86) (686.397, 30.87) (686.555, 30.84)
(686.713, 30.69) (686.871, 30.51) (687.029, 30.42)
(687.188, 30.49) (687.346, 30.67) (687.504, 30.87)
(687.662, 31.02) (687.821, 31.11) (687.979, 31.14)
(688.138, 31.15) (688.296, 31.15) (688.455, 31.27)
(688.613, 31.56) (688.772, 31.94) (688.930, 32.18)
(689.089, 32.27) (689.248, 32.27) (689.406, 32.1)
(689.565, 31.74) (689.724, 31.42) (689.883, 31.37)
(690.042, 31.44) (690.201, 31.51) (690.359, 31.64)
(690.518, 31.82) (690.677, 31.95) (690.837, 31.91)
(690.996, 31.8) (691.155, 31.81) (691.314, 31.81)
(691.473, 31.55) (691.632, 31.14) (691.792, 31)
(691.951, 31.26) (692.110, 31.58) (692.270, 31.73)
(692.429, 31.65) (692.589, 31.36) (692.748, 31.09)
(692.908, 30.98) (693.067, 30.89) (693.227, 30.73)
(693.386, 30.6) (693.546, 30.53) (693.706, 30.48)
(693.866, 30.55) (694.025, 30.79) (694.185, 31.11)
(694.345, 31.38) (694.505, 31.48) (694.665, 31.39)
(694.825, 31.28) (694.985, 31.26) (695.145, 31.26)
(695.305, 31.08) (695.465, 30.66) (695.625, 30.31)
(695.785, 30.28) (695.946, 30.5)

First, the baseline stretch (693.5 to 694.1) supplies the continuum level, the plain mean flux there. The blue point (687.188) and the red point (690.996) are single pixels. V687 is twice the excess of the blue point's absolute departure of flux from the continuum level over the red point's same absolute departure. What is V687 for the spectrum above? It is -2.2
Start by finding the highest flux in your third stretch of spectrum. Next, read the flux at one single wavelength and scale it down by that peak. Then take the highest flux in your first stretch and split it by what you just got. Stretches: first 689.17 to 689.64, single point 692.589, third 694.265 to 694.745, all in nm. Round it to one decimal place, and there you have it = 32.4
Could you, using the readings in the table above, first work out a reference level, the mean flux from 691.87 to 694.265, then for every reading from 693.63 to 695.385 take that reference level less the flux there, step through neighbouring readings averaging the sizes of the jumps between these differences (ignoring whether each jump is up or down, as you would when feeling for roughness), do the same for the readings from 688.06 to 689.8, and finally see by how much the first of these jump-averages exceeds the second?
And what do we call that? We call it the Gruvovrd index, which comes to -0.06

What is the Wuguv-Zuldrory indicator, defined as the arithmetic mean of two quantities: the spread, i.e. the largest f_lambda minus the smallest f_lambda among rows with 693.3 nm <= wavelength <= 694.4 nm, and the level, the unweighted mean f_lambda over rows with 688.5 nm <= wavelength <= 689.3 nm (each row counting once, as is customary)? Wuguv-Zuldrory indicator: 16.5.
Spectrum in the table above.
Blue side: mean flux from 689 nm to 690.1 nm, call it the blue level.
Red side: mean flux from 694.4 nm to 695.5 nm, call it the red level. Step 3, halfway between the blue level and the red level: 31.5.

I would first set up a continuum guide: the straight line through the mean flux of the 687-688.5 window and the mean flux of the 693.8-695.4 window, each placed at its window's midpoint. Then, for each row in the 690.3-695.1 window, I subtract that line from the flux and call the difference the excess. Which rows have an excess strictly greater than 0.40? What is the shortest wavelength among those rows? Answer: 690.359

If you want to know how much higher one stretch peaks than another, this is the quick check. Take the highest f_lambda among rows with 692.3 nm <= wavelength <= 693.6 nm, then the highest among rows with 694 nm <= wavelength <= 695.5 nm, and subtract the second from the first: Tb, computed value 0.2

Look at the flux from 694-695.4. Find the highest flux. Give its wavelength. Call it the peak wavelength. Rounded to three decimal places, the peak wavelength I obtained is 694.505 nm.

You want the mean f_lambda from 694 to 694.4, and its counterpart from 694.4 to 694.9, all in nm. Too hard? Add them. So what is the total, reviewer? 62.5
